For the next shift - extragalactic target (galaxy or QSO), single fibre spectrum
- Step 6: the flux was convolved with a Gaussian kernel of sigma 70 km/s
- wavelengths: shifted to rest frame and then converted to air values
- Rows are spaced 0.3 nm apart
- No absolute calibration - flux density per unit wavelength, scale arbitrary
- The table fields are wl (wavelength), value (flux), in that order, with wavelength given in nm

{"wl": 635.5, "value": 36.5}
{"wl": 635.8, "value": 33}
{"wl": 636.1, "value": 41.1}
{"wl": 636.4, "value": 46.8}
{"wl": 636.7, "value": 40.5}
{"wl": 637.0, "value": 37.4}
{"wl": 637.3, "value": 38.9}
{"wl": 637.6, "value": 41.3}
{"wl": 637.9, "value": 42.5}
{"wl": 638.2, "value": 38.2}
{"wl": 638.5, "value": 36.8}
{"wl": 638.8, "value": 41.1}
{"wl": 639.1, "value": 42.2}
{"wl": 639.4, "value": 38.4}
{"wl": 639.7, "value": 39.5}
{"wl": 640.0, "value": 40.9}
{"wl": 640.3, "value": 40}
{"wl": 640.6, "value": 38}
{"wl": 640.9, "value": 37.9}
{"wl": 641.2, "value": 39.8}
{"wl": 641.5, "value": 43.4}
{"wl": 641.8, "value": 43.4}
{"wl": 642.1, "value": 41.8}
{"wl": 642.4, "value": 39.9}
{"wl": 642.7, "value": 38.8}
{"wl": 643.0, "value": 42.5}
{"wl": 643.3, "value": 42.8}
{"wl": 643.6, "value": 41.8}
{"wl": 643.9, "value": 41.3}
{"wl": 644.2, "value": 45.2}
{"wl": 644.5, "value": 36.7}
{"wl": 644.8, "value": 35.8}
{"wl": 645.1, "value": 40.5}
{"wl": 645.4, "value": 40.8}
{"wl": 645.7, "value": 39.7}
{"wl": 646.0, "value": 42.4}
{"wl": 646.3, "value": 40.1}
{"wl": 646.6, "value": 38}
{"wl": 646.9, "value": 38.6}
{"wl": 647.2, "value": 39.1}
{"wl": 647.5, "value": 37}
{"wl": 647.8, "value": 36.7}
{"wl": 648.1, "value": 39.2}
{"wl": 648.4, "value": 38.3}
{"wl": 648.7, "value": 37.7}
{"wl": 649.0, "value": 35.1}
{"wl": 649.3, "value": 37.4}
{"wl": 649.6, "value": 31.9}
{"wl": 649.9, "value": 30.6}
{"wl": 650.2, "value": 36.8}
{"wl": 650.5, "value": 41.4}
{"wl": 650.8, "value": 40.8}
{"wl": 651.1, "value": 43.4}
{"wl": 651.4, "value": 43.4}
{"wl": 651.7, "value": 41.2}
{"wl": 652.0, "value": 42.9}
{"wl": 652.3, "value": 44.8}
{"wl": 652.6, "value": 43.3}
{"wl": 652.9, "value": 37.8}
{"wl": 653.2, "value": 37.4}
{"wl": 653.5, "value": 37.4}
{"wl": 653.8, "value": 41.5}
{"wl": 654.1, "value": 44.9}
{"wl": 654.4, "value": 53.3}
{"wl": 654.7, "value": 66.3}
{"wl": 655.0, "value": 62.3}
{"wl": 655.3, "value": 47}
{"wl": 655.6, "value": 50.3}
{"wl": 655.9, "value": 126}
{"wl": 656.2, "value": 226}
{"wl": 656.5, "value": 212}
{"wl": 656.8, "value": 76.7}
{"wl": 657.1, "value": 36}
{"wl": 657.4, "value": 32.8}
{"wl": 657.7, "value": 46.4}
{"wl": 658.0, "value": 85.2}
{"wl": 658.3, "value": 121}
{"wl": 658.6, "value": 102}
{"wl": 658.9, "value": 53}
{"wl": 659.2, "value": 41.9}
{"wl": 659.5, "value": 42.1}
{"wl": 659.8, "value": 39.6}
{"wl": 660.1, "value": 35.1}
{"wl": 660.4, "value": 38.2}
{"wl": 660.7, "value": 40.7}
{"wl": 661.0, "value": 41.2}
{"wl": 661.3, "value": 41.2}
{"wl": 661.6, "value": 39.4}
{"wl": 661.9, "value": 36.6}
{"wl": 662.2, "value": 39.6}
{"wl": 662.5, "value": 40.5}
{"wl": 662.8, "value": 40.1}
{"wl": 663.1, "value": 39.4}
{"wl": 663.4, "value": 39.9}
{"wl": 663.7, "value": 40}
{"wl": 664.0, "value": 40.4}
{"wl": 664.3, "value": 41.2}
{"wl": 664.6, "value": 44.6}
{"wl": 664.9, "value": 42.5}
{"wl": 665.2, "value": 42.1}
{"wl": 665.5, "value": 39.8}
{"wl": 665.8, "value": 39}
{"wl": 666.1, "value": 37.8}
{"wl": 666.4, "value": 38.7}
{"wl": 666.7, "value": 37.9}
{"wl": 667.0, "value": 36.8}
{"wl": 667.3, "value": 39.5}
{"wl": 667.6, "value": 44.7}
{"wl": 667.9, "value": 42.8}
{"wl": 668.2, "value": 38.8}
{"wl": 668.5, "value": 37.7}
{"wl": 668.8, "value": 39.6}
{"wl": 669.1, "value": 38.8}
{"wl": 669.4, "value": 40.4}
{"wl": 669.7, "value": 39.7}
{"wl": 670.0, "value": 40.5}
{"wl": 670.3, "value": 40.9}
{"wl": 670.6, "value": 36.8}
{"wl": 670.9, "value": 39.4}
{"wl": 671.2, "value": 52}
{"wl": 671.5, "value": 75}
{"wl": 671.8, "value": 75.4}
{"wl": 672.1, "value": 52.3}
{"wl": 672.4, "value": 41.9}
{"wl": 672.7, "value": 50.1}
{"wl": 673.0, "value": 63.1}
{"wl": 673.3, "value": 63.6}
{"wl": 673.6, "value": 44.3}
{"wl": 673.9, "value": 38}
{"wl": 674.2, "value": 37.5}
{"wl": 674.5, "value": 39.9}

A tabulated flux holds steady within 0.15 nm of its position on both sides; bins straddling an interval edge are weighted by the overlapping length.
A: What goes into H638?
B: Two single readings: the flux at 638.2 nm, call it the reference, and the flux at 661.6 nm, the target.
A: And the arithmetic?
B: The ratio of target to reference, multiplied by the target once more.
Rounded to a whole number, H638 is 41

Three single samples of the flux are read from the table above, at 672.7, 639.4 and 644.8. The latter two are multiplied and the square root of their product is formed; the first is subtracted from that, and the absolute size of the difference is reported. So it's 13.0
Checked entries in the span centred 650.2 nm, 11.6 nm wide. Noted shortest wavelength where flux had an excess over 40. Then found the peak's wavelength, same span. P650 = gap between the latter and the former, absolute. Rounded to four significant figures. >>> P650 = 10.80 nm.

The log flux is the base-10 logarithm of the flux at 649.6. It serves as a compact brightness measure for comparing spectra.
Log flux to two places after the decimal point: 1.50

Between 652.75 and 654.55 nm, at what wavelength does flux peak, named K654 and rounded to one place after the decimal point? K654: 654.4 nm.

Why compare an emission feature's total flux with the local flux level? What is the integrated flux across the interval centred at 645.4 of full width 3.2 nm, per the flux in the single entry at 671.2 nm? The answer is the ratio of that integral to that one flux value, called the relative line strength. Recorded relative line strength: 2.5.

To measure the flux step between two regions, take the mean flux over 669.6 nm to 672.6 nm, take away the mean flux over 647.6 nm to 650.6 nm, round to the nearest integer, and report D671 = 13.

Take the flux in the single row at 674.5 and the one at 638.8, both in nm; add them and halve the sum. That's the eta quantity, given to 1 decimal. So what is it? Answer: 40.5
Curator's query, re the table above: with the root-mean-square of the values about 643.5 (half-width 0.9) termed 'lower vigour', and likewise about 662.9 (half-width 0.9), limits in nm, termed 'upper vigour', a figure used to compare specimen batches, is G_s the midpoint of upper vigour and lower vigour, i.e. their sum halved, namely 41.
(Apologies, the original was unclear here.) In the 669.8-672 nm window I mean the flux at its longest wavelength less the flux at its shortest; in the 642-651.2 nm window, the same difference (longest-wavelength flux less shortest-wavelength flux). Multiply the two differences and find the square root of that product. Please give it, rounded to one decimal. 7.5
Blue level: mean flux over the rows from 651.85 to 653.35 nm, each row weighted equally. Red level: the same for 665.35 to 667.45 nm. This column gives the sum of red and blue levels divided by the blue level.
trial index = 1.93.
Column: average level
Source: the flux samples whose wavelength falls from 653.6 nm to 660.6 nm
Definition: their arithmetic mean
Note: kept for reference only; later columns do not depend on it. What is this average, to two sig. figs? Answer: 73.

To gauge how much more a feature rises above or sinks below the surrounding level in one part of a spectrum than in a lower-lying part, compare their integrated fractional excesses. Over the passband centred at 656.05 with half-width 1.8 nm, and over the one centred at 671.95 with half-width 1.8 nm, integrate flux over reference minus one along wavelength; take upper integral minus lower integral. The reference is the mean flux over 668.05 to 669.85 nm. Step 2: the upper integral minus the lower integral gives -3.1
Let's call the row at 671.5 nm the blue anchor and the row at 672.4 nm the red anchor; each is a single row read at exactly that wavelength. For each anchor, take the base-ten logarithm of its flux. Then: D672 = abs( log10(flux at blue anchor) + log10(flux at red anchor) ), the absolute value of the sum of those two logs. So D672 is 3.50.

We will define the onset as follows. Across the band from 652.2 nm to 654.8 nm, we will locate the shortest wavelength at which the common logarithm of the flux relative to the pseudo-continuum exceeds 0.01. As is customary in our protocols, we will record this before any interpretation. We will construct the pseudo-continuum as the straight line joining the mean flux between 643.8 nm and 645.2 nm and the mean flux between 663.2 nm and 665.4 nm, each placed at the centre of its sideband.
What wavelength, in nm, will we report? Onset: 652.3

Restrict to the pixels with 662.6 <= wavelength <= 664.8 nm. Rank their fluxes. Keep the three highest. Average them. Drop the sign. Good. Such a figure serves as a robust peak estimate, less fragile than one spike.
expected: 42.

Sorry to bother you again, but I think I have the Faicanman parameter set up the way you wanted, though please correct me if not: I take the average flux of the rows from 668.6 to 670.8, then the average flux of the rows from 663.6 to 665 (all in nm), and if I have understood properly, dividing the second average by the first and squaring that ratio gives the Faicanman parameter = 1.12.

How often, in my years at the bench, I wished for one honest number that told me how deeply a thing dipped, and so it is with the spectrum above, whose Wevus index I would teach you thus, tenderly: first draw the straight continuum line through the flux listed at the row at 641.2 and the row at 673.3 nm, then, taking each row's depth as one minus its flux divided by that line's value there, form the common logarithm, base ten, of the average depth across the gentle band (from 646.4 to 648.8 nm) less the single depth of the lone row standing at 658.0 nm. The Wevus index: -0.1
